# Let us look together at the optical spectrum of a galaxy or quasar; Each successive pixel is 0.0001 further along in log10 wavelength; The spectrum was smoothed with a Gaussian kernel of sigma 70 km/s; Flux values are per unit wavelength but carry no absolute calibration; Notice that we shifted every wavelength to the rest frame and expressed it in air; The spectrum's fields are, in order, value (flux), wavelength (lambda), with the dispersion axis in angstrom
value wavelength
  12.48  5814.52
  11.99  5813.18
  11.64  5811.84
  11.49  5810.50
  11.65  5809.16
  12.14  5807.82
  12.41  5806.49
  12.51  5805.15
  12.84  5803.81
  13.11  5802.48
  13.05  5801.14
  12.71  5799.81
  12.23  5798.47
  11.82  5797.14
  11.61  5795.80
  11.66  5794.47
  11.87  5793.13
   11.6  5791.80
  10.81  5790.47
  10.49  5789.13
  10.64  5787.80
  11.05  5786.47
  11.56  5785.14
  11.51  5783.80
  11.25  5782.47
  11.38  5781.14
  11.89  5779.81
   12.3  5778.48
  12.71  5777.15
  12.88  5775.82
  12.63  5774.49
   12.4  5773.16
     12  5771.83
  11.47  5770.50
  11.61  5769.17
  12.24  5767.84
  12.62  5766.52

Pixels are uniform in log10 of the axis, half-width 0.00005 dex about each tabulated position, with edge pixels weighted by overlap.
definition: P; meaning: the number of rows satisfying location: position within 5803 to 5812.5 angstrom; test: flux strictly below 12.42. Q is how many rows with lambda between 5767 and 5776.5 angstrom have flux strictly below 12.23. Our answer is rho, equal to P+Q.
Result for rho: 8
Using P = 5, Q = 3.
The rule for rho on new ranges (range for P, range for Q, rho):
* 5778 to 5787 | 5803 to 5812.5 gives 11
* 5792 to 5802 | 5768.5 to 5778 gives 8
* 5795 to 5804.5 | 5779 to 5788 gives 10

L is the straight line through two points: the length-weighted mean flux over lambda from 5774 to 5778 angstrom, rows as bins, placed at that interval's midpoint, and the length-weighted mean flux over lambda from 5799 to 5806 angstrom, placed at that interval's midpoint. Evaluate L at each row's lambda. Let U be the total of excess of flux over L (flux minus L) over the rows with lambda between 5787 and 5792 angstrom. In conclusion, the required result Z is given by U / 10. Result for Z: -0.75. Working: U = -7.5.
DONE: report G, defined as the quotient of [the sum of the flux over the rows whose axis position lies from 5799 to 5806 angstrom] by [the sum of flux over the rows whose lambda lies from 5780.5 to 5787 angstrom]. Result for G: 1.13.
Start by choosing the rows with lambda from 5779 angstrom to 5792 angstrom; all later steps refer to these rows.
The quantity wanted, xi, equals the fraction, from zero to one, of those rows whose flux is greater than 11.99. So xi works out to 0.0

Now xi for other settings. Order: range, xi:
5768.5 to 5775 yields 0.6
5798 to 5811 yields 0.8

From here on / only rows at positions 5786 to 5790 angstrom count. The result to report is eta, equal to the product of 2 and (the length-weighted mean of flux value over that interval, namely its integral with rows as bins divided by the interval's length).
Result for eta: 21.4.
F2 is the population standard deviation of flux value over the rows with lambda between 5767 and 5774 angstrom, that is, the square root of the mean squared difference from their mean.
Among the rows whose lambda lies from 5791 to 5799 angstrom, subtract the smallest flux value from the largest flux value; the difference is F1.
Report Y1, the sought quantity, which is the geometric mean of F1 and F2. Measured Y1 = 0.47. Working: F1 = 0.6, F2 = 0.36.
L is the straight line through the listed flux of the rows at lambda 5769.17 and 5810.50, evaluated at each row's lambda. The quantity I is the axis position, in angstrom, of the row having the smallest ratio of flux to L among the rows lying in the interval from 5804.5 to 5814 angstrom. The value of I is 5810.50 angstrom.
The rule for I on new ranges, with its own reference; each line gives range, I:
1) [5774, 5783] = 5782.47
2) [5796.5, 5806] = 5797.14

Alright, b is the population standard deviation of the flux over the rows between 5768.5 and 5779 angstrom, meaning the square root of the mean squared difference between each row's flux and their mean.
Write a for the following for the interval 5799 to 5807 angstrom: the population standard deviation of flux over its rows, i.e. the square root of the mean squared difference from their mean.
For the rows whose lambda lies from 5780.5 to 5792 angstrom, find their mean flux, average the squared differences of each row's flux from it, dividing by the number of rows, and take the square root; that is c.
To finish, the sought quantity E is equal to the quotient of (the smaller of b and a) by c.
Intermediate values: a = 0.26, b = 0.482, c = 0.39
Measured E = 0.66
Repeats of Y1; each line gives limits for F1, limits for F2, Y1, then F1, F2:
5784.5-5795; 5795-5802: 0.86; 1.4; 0.54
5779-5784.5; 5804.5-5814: 0.49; 0.6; 0.37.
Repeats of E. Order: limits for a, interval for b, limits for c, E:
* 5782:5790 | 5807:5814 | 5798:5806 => 0.80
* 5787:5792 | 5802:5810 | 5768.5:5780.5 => 0.91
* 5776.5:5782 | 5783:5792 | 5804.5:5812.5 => 1.08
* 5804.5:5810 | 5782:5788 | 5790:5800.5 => 0.65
